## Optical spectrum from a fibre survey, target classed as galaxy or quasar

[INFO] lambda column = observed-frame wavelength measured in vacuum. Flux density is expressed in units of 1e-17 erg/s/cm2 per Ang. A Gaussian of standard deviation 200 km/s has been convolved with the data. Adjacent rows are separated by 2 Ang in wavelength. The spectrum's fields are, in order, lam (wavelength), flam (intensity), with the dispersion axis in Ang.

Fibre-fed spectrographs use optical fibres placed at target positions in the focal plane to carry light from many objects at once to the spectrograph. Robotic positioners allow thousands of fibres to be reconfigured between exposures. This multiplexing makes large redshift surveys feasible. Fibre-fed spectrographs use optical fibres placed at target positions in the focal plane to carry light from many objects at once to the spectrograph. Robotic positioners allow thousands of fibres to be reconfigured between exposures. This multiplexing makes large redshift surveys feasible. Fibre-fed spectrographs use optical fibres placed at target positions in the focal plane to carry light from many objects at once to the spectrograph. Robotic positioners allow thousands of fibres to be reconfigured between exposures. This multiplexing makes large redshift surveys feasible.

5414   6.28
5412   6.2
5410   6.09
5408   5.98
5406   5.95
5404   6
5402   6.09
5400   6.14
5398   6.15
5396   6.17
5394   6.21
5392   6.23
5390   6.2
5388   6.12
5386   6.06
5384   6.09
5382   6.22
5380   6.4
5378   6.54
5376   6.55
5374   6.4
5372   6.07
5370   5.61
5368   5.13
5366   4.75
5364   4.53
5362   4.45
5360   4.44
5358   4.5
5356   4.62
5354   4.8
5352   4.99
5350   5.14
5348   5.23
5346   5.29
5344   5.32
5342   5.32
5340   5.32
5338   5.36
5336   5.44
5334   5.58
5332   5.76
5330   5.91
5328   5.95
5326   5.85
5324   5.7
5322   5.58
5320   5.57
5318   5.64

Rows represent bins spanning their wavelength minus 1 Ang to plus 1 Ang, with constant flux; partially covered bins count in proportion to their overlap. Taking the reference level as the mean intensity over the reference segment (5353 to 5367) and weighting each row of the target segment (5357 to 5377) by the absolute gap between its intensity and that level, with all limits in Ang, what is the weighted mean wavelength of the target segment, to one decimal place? 5372.2 Ang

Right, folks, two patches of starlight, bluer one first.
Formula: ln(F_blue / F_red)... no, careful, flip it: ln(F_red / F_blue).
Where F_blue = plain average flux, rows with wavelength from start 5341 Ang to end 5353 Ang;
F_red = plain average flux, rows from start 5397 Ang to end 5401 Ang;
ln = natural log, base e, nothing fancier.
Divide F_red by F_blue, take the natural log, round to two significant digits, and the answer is 0.16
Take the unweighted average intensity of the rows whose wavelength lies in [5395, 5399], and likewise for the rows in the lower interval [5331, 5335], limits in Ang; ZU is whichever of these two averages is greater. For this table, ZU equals 6.2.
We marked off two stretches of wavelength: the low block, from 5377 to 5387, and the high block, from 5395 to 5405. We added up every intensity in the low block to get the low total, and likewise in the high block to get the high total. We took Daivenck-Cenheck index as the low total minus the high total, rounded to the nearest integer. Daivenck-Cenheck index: 1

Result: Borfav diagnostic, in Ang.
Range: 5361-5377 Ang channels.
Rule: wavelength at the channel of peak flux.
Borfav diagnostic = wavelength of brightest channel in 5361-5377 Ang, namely 5376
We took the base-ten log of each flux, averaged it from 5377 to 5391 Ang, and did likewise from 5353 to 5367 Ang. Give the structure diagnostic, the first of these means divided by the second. 1.202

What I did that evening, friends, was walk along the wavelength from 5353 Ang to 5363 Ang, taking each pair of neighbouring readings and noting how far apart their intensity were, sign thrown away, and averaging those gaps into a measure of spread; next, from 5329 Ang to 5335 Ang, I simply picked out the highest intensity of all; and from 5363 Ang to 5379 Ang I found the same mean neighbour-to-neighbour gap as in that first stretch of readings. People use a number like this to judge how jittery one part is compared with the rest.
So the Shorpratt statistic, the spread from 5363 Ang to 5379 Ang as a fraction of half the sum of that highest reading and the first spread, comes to 0.097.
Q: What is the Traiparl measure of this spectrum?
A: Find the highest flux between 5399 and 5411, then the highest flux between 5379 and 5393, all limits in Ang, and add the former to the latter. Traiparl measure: 12.5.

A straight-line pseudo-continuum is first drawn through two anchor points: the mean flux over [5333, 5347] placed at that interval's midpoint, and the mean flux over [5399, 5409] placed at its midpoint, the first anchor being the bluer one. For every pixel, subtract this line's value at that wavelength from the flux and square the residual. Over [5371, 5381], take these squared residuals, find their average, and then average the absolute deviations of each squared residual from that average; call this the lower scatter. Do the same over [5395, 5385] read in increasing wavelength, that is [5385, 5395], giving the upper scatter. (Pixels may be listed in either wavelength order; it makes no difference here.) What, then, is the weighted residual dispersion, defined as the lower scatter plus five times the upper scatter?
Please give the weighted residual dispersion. 0.24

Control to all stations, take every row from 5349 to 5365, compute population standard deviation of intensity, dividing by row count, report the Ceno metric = 0.248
